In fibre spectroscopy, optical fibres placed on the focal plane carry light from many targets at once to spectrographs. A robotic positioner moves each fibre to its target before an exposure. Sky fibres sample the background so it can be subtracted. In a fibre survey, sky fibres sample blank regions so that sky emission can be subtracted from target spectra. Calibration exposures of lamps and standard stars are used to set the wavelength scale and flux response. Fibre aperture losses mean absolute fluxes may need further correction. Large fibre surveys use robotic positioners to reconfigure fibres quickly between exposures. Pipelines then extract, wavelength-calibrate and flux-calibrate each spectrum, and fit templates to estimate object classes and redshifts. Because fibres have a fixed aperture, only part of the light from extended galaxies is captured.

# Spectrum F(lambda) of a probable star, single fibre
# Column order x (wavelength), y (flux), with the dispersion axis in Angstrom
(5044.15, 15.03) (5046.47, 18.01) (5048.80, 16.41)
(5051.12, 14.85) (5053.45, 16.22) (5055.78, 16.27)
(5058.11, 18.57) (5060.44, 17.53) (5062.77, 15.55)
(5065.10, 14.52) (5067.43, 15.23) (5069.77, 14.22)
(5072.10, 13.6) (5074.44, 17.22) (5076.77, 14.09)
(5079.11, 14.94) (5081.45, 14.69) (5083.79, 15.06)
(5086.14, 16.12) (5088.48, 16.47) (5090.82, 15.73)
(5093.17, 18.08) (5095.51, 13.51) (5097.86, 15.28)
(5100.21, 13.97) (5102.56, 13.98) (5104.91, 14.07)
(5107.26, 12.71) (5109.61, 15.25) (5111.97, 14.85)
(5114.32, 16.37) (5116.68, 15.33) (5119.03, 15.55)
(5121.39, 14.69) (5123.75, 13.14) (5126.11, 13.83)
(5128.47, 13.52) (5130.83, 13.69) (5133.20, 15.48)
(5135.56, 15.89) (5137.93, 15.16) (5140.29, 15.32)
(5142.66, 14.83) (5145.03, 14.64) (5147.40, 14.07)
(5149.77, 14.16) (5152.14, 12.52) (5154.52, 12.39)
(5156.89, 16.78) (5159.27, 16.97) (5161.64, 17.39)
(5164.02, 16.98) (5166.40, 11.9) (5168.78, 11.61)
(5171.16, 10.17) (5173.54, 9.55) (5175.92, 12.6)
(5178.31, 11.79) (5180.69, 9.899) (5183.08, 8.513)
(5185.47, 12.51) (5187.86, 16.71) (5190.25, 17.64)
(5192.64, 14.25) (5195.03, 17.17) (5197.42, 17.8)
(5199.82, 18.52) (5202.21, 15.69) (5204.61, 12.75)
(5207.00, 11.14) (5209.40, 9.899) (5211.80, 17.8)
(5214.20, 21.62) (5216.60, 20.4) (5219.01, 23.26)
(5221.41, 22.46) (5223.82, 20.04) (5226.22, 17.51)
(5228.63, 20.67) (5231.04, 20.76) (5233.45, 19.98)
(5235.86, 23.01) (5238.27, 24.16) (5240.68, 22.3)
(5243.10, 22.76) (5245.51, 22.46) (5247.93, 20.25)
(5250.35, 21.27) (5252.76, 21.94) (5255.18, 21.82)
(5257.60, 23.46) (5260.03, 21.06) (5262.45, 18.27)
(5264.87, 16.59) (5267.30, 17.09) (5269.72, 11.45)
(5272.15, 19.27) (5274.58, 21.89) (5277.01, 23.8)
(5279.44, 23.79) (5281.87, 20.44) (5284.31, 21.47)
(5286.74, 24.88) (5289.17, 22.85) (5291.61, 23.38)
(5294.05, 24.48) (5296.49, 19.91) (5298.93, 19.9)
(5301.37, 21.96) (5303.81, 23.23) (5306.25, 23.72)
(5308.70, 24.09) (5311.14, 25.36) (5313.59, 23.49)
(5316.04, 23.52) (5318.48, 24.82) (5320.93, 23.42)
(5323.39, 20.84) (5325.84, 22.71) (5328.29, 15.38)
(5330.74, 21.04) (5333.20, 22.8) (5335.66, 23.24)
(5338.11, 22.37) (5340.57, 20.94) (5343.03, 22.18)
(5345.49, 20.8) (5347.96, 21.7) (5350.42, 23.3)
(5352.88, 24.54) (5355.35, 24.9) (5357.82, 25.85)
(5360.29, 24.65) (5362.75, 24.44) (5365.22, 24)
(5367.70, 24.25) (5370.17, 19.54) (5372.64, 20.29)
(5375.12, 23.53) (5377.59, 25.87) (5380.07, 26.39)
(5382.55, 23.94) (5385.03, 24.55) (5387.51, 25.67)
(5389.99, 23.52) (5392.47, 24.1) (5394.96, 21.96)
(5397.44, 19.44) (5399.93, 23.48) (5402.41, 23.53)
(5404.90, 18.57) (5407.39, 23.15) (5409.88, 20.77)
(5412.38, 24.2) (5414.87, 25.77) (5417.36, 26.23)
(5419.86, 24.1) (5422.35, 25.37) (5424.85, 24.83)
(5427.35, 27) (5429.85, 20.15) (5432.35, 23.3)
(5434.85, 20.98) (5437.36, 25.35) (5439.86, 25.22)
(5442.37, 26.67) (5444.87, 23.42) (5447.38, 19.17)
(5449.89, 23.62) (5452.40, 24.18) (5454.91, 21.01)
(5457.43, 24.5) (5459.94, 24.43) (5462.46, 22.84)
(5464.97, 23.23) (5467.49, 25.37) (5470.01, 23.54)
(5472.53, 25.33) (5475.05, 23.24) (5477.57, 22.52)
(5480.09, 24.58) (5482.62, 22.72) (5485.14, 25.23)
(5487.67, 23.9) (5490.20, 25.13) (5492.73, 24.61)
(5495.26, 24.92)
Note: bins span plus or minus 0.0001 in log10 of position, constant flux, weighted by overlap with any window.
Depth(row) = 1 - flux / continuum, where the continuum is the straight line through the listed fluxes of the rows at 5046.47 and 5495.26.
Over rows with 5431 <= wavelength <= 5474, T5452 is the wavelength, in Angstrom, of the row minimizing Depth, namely 5442.37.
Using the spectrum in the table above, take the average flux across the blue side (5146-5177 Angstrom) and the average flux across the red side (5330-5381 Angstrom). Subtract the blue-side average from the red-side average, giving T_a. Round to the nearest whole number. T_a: 10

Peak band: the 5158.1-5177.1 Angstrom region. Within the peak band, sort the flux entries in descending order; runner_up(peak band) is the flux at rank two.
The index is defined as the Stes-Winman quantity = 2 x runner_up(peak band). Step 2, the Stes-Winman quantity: 34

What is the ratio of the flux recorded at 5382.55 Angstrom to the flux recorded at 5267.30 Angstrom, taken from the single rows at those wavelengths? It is 1.4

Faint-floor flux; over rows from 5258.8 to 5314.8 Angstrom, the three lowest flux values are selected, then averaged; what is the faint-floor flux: 15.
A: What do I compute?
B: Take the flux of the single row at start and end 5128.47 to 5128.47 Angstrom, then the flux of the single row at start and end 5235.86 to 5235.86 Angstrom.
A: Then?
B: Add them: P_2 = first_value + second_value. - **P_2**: 36.5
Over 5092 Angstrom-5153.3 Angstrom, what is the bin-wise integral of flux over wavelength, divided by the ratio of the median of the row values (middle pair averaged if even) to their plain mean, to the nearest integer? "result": 893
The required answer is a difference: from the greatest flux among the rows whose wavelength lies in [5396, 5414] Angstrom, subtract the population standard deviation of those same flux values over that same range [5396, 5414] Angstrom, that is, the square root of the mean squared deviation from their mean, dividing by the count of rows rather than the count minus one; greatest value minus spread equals 22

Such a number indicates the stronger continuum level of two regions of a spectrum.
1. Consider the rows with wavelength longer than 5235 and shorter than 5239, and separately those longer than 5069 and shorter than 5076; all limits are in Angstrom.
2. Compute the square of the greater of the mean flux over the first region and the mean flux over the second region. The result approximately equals 556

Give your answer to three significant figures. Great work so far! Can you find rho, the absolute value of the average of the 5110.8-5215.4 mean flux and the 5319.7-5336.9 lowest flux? 14.9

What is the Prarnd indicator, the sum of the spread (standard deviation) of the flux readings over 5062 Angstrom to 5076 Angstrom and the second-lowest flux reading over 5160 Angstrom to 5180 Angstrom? 11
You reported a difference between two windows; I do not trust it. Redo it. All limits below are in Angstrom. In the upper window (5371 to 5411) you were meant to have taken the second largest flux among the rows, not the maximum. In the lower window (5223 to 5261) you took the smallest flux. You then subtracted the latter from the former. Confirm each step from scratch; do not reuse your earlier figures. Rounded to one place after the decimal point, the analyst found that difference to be 8.4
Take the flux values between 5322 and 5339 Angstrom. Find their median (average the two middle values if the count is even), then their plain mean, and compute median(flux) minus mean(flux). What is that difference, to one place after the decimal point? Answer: 1.2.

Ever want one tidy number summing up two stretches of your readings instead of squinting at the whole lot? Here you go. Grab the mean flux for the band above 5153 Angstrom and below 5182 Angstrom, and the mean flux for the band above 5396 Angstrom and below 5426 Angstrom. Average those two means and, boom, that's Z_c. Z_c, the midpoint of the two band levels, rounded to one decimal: 18.2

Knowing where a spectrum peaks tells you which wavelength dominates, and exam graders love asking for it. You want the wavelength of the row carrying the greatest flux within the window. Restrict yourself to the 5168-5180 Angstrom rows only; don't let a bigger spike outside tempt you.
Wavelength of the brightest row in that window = 5175.92 Angstrom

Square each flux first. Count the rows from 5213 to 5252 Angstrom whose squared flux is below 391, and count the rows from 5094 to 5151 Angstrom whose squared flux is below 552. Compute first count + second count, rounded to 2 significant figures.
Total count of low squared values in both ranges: 25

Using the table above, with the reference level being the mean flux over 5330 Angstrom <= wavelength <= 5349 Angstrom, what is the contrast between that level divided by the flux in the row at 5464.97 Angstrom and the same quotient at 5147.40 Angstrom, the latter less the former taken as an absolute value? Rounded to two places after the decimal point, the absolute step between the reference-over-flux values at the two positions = 0.61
